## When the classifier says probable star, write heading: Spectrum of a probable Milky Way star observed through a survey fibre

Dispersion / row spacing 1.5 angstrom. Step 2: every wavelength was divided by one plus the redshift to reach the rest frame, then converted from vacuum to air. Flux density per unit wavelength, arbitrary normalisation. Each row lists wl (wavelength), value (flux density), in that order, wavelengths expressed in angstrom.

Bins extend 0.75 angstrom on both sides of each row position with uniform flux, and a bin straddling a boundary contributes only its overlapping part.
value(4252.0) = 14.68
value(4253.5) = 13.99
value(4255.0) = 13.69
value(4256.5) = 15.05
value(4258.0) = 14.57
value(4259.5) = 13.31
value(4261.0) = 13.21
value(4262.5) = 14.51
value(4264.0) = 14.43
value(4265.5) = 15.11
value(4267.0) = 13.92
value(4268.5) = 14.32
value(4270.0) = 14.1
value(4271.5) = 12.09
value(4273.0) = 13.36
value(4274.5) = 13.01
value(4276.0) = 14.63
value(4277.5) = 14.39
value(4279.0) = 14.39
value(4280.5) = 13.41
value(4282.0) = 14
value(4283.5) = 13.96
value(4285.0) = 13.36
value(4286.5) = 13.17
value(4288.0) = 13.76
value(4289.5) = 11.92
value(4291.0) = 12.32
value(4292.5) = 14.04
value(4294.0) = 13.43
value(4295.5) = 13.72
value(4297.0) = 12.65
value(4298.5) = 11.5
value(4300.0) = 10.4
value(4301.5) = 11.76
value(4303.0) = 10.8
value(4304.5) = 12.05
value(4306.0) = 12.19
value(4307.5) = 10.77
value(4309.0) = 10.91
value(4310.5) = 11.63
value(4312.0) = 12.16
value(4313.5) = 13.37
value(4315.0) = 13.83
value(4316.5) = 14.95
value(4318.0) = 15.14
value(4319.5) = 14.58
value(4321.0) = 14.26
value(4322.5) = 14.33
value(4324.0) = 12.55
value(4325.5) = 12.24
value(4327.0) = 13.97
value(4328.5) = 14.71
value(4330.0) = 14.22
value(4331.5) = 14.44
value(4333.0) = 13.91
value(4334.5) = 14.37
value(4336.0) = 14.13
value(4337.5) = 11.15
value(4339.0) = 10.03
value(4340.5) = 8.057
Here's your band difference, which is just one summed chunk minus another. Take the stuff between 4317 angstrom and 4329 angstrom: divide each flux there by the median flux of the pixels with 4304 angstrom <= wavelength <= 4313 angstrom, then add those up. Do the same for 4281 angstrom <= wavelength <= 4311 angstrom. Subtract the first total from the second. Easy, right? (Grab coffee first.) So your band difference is 12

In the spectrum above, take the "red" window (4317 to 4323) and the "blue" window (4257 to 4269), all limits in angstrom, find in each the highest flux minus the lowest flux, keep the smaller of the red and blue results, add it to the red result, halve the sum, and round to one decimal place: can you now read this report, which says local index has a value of 0.9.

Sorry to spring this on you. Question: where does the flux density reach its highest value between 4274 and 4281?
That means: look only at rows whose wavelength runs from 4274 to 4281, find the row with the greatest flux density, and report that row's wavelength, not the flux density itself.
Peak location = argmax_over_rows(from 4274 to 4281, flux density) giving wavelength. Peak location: 4276.0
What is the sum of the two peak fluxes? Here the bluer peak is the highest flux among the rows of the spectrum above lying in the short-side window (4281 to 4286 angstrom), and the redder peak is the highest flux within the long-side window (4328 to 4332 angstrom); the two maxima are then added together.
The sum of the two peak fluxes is 28.7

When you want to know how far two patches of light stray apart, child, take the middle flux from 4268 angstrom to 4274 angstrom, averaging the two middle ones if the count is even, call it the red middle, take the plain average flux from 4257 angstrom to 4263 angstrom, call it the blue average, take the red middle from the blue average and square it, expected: 0.0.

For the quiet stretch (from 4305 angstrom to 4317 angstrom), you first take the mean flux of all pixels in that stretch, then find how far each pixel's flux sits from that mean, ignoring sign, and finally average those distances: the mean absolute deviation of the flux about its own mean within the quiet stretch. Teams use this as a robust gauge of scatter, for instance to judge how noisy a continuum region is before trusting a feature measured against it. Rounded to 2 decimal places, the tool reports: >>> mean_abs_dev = 1.18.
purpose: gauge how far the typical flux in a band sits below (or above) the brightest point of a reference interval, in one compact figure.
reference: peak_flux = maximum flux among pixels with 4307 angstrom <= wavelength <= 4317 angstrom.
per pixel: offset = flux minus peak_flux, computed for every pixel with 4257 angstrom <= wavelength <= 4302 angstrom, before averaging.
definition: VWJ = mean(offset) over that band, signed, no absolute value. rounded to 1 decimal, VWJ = -1.5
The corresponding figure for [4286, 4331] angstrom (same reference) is -2.0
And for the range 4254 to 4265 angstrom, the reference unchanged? -0.8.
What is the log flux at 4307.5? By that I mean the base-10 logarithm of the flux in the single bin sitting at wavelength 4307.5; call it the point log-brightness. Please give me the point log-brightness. 1.03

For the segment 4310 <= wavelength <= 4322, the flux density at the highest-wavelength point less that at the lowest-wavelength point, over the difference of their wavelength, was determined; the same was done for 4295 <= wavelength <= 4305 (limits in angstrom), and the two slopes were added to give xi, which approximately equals 0.1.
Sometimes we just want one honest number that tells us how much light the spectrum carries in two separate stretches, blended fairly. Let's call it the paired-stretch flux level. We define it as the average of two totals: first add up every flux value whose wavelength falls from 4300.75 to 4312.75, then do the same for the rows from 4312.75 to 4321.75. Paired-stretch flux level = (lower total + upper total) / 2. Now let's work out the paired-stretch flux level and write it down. 89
